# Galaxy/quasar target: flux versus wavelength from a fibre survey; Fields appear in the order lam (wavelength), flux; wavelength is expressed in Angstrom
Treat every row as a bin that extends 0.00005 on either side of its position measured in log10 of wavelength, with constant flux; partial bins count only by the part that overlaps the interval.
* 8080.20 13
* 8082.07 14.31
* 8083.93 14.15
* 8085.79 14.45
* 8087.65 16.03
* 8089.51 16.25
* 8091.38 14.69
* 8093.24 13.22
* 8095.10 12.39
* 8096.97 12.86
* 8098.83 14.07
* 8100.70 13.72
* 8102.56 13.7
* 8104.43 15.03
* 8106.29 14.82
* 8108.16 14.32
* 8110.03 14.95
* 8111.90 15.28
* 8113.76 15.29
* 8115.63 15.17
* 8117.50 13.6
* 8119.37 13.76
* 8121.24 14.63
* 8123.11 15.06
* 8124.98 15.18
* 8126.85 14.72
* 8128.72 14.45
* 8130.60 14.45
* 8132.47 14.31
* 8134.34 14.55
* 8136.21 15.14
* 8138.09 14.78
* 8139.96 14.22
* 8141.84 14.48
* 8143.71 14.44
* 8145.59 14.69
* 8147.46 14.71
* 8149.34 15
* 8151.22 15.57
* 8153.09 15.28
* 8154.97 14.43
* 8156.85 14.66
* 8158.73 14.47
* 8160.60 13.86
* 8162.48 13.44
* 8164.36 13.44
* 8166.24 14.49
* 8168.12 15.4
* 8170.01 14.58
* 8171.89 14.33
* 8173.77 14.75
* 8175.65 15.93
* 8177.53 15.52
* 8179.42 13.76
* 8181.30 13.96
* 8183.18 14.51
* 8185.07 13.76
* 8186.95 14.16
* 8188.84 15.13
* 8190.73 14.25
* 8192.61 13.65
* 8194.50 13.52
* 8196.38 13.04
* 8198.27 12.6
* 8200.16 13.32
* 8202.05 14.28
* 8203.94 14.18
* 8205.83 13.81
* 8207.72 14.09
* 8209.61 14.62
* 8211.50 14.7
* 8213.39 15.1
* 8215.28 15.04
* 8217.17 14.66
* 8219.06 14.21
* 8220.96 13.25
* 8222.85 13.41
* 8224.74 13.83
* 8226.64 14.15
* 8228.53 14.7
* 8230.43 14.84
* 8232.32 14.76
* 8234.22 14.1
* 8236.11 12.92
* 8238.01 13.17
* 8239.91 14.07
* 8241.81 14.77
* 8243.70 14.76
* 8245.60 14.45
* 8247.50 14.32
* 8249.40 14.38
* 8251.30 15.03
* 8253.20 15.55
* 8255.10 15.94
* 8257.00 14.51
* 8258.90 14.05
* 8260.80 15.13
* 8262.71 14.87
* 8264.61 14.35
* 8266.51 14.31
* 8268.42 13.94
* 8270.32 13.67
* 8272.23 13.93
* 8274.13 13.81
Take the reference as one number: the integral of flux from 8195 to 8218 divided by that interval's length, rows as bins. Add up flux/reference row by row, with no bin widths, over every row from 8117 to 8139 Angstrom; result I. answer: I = 12.4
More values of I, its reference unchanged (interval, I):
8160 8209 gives 26.1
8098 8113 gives 8.2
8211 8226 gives 8.1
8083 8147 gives 34.9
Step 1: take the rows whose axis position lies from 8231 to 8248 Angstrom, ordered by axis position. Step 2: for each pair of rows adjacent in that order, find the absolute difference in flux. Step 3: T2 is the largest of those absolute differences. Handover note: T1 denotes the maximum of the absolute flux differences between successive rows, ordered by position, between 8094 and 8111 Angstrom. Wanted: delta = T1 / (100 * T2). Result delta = 0.011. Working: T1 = 1.33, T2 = 1.2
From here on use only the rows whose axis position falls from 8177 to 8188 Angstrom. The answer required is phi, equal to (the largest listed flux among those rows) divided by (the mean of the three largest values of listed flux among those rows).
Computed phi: 1.05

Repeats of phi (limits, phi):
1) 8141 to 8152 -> 1.03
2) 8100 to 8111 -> 1.01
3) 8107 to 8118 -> 1.00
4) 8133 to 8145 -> 1.02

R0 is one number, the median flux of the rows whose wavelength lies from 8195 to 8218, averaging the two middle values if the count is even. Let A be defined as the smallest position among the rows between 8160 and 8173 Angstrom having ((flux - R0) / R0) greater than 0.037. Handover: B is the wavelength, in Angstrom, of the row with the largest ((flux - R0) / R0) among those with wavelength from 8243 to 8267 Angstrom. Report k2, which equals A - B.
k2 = -87.0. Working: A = 8168.12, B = 8255.10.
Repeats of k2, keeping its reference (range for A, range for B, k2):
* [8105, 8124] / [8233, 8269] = -148.8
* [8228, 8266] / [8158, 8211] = 54.8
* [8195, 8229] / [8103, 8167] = 62.2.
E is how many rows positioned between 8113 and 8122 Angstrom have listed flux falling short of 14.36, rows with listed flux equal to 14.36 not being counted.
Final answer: 2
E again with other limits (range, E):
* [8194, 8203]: 5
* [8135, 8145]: 1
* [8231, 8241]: 4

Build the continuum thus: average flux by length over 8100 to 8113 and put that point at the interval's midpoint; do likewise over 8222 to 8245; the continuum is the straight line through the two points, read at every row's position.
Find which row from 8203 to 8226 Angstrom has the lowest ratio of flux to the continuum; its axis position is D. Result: 8220.96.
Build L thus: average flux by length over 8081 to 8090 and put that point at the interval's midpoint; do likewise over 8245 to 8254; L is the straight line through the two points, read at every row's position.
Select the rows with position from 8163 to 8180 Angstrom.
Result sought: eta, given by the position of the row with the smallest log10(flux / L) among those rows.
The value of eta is 8164.36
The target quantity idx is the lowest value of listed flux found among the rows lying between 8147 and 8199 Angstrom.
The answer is 12.6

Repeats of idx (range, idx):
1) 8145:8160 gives 14.43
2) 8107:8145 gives 13.6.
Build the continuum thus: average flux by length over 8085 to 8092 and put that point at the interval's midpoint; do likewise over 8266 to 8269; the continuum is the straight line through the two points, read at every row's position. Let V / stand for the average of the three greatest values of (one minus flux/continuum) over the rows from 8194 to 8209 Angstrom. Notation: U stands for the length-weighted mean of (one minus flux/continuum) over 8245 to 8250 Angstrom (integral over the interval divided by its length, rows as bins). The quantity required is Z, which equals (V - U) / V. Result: 1.1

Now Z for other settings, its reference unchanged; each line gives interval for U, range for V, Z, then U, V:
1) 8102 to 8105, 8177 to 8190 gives 0.0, 0.06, 0.06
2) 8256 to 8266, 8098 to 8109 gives 1.3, -0.03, 0.10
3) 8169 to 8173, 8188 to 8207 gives 0.8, 0.02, 0.11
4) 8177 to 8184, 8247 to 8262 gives 8.5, 0.02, 0.00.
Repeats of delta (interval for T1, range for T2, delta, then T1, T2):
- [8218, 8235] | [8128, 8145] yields 0.016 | 0.96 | 0.6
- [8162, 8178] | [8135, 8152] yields 0.021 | 1.18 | 0.6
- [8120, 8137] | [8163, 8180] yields 0.003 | 0.59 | 1.8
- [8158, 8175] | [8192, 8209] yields 0.011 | 1.05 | 1.0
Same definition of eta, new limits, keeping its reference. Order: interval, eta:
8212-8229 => 8220.96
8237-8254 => 8238.01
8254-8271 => 8270.32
